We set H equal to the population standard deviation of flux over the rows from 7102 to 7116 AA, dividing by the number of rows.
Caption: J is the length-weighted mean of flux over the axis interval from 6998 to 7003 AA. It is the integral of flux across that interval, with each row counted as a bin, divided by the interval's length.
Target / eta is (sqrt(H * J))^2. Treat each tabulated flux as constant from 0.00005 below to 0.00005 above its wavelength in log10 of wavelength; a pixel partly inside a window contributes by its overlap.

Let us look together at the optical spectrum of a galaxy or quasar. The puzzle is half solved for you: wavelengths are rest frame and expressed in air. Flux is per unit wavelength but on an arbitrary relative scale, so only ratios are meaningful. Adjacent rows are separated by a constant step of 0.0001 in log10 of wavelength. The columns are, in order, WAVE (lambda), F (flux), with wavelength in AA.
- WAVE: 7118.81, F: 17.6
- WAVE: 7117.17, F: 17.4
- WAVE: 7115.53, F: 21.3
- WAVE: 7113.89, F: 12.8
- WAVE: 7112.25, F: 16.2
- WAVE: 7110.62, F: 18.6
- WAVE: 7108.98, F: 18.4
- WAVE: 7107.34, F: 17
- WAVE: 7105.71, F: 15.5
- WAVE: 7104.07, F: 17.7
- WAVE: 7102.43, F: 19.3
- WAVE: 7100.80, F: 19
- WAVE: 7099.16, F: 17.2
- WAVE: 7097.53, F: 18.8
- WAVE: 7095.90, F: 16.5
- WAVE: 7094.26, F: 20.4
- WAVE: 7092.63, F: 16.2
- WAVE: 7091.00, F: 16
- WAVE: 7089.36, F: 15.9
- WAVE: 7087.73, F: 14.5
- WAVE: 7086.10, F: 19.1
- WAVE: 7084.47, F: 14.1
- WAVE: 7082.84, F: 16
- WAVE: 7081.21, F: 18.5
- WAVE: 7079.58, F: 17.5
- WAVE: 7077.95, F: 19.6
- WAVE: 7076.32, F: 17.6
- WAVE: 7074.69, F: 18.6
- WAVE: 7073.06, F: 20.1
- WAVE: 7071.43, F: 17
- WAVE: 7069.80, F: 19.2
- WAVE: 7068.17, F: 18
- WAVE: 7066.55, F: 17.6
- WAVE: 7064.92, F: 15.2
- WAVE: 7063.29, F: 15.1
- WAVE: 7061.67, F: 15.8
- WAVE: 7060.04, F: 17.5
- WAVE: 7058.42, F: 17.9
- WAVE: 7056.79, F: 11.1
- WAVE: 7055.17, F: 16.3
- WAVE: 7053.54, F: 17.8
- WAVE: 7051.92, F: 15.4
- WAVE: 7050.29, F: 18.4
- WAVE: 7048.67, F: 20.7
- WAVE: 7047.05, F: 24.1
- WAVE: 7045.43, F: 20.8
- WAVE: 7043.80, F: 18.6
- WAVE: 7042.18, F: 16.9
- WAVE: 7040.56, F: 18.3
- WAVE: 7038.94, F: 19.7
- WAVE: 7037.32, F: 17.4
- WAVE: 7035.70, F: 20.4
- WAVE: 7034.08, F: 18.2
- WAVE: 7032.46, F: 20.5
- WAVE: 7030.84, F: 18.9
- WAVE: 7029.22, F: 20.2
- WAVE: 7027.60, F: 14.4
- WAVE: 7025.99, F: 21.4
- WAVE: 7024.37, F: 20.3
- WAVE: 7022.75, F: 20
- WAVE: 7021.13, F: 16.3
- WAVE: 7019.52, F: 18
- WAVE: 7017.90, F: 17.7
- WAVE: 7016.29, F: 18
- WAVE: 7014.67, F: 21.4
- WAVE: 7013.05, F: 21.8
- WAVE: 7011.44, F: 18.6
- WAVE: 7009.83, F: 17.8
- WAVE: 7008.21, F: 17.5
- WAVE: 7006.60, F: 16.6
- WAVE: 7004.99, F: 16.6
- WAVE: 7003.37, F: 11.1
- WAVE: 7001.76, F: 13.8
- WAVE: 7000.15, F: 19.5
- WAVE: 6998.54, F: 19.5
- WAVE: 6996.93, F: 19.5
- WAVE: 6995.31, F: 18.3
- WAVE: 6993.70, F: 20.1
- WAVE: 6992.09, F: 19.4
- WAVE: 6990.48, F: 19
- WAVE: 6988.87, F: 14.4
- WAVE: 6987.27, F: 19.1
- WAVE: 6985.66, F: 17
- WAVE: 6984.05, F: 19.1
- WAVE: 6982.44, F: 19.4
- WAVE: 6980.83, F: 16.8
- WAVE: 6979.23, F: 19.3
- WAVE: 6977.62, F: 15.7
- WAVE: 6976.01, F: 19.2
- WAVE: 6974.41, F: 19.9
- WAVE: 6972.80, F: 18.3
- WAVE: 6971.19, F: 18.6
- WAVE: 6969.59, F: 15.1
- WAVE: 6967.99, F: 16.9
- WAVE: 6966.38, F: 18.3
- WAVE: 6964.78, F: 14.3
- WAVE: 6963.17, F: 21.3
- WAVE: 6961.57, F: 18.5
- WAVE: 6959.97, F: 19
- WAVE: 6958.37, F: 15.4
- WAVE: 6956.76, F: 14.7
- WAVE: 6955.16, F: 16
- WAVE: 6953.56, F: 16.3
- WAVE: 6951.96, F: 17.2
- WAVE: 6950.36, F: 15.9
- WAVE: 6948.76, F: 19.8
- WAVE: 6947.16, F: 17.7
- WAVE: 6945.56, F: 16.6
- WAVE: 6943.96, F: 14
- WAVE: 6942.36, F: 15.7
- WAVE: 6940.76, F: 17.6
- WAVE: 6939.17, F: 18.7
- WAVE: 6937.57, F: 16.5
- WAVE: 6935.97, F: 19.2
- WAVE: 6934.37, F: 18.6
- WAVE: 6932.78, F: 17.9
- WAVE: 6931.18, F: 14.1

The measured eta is 39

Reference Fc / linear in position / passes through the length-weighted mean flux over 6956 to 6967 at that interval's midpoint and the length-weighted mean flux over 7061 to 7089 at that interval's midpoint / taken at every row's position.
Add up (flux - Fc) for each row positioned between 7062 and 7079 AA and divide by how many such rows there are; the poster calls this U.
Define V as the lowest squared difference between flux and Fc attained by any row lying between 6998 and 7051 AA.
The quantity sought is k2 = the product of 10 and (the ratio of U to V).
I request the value 412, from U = 0.5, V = 0.01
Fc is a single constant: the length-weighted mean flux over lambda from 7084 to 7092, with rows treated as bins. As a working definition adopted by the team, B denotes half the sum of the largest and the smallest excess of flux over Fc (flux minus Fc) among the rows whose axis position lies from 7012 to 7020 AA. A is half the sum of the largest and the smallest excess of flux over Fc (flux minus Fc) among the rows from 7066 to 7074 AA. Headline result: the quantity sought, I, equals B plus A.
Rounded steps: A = 2.5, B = 3.7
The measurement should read 6.3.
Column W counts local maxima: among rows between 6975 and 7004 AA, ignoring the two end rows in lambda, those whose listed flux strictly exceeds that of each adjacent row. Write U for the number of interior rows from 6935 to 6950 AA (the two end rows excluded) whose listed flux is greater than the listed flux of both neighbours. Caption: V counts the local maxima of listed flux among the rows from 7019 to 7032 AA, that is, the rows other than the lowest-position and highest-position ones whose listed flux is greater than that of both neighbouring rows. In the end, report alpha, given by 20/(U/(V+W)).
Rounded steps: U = 1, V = 2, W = 4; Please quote 120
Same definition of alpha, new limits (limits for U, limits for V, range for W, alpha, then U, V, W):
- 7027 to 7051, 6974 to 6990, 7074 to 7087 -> 20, 5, 3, 2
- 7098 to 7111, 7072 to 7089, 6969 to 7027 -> 220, 1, 3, 8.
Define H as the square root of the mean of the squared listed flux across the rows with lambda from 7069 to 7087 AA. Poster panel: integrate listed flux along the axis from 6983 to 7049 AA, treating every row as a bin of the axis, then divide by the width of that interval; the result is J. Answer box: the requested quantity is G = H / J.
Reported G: 0.97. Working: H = 18.0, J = 18.5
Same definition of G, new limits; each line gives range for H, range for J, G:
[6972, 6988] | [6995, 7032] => 1.01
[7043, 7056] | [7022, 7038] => 1.00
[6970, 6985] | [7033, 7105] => 1.04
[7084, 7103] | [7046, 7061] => 0.98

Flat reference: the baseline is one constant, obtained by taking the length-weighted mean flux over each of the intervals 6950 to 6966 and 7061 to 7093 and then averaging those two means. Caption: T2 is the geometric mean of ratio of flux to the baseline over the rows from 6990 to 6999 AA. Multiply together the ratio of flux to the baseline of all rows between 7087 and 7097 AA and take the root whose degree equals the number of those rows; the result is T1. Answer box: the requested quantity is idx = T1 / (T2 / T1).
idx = 0.83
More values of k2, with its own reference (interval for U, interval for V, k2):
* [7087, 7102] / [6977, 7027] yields -20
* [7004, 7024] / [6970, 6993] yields 98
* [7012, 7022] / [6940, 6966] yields 641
